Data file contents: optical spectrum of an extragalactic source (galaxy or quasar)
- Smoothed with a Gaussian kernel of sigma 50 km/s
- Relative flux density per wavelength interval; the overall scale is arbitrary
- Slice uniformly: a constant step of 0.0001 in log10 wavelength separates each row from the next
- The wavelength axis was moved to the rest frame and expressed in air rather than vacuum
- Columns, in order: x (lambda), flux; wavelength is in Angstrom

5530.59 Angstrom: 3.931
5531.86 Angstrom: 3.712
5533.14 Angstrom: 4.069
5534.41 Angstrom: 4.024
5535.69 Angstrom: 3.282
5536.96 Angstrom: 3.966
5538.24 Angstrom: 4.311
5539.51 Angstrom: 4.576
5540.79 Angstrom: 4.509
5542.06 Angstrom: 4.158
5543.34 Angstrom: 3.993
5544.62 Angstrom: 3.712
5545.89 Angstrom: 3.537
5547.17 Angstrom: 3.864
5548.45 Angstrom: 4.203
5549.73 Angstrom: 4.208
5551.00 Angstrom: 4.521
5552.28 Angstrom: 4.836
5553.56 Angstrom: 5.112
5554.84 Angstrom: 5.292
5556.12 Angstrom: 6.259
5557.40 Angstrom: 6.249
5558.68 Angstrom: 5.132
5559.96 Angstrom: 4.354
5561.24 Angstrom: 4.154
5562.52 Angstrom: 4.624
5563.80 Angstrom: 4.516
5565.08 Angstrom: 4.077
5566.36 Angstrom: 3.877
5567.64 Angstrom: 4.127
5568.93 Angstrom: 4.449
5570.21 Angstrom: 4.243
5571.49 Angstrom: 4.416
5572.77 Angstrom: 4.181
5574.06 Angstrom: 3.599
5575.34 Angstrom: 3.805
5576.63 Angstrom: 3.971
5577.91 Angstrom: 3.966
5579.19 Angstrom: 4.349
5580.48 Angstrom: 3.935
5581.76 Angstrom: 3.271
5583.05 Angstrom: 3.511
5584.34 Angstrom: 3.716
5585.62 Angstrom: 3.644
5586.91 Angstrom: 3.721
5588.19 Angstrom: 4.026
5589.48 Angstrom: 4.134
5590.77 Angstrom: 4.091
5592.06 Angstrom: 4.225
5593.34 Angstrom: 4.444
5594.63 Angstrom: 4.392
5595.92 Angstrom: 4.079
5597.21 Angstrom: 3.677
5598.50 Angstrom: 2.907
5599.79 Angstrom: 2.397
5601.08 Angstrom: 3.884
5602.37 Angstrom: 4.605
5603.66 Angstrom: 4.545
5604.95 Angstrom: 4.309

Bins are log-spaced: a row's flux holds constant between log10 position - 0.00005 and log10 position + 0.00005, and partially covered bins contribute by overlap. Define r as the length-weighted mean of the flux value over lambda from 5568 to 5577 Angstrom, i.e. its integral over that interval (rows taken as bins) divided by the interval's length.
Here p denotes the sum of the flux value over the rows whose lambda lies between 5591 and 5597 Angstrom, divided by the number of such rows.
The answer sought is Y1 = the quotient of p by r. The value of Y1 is 1.05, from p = 4.3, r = 4.10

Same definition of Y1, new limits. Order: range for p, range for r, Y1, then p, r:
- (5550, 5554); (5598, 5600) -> 1.79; 4.8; 2.69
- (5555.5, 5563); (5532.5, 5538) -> 1.33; 5.1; 3.87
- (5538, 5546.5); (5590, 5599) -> 1.03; 4.1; 3.99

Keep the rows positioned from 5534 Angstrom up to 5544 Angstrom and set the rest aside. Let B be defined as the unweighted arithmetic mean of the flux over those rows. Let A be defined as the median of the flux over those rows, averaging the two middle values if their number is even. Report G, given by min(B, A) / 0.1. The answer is 40.9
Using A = 4.09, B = 4.10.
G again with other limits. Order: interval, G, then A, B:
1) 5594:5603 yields 37.1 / 3.88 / 3.71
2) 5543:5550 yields 39.2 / 3.93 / 3.92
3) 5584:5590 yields 37.2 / 3.72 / 3.85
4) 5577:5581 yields 39.7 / 3.97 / 4.08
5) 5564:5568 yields 40.3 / 4.08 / 4.03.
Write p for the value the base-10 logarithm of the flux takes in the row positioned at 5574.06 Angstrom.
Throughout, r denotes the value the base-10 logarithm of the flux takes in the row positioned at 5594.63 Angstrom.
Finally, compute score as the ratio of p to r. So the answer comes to 0.87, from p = 0.556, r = 0.643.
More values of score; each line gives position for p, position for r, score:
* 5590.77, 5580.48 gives 1.03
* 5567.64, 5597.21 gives 1.09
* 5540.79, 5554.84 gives 0.90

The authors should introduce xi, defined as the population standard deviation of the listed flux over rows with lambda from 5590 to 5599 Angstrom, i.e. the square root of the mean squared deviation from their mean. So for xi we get 0.49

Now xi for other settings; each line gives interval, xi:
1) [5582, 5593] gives 0.25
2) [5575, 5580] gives 0.20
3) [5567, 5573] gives 0.13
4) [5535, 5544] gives 0.40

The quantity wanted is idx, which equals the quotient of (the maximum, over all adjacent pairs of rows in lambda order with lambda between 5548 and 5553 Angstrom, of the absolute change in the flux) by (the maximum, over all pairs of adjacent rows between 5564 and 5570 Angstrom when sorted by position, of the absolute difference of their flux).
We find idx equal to 1.0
